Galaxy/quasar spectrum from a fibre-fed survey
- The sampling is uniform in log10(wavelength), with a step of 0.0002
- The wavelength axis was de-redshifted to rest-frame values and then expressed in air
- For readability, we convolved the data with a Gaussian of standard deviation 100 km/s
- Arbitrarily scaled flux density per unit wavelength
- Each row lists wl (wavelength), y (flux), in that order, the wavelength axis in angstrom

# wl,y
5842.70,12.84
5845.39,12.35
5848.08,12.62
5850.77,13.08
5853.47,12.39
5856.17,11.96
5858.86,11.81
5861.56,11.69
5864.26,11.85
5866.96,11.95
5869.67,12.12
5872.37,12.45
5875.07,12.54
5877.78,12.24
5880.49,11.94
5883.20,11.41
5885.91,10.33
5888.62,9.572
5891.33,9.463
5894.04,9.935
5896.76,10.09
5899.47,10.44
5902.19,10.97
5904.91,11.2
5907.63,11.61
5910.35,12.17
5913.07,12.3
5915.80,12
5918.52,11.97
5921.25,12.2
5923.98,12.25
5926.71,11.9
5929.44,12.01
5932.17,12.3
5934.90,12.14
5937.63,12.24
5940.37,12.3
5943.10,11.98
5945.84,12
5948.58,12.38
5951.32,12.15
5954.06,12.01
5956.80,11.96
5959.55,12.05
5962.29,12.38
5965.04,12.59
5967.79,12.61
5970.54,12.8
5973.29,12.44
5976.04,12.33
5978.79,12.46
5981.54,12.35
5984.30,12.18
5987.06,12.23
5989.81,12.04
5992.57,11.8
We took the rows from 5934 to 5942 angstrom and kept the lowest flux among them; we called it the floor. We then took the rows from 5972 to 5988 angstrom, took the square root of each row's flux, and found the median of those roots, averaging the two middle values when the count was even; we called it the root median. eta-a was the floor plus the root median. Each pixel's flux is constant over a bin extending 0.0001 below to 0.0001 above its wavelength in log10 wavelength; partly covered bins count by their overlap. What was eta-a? 15.7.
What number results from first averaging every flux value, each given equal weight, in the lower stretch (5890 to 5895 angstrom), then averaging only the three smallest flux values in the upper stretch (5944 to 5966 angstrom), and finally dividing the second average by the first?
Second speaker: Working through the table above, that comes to 1.24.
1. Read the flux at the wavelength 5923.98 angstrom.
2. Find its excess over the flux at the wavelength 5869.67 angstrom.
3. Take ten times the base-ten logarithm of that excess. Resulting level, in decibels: -9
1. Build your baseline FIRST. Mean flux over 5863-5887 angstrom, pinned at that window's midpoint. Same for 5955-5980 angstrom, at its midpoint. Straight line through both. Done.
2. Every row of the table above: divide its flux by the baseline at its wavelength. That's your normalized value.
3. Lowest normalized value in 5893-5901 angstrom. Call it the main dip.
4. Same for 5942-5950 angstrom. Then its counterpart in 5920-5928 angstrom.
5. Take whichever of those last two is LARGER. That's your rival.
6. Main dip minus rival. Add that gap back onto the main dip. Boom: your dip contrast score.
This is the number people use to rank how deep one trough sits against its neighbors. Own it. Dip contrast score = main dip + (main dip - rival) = 0.68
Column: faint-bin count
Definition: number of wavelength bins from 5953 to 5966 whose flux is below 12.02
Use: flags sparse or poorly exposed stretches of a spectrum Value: 2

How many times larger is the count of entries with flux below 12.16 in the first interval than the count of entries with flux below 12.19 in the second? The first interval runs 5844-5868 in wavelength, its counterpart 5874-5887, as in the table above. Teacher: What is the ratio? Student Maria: 1.7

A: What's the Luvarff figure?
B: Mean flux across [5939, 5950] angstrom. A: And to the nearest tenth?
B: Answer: 12.2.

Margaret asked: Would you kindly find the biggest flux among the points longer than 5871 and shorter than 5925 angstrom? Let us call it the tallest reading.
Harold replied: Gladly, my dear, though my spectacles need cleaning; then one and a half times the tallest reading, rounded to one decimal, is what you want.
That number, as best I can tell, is 18.8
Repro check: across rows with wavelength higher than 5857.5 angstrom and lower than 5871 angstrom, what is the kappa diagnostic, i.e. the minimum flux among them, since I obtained 11.69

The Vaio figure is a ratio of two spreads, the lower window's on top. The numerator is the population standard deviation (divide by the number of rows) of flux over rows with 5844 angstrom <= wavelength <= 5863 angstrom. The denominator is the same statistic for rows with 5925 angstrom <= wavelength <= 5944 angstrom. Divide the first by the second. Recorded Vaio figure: 3.0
